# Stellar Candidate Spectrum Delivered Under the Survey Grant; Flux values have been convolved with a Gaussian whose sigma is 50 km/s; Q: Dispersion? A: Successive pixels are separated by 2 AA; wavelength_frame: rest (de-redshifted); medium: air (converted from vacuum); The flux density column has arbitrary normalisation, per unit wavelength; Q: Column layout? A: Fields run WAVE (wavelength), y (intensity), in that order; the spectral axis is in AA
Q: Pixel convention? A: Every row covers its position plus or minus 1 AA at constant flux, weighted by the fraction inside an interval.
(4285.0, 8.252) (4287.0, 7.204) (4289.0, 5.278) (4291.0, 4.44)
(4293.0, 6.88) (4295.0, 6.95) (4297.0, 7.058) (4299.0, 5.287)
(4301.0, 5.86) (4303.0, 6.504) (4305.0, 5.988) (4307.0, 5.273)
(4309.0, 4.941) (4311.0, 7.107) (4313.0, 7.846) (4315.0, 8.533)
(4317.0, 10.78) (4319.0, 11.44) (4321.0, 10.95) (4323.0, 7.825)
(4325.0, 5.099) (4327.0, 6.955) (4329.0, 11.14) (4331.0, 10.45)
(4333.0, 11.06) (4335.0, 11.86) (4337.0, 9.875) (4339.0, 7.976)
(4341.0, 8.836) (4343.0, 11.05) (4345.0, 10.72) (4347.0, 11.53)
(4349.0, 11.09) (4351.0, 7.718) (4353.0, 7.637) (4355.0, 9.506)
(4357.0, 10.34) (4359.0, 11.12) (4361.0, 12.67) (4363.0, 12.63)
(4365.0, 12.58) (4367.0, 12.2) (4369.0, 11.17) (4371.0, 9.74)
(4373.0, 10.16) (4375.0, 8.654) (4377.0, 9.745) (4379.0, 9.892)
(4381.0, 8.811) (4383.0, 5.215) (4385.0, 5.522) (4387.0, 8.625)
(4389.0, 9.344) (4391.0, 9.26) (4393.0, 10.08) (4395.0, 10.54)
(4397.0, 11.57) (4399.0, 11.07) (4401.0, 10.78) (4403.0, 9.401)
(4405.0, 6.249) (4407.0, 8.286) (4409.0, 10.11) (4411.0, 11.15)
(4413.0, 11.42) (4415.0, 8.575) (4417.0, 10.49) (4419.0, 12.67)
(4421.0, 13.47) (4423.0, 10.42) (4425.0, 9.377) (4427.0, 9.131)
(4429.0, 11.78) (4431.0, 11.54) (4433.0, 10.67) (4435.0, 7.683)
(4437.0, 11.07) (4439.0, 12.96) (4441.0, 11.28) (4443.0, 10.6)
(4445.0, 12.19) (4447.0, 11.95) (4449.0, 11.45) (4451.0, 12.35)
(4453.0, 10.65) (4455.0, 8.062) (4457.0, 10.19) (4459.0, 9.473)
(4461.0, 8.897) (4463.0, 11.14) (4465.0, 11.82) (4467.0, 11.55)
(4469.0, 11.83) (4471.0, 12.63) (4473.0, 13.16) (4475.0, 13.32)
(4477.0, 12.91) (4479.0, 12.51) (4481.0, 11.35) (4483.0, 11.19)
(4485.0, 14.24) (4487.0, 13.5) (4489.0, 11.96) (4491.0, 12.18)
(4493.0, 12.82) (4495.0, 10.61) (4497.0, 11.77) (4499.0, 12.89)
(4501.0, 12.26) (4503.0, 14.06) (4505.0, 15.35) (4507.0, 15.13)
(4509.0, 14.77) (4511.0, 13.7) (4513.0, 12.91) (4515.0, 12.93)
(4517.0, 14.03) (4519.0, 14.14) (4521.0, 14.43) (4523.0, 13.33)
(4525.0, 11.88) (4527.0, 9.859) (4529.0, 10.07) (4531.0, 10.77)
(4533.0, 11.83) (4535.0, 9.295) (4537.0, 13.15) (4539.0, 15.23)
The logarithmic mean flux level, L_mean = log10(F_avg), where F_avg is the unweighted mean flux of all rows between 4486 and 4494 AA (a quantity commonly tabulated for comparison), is 1.10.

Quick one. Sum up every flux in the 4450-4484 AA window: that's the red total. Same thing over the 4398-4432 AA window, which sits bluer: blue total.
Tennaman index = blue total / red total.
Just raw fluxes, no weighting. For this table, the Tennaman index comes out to 0.91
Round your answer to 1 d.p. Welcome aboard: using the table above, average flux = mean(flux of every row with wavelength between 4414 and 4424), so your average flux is 11.1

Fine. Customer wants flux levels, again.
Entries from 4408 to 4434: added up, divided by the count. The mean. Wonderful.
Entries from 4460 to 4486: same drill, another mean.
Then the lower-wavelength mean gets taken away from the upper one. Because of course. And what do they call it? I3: 1.2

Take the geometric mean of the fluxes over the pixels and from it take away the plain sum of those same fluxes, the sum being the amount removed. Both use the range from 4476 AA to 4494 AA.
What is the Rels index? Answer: -100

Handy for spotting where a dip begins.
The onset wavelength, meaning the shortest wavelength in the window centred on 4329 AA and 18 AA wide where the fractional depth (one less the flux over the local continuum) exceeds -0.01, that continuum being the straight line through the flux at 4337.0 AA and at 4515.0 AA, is 4323.0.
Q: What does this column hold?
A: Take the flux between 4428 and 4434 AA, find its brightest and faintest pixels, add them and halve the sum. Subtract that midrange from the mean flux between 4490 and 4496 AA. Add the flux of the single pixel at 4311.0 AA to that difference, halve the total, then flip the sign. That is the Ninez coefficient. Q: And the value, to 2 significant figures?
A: -3.9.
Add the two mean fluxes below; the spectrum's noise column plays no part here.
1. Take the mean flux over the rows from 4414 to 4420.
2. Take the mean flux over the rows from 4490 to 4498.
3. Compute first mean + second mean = 22.4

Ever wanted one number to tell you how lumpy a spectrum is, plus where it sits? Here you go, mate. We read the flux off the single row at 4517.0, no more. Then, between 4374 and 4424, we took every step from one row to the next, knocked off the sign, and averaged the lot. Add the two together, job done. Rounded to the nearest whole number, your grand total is 15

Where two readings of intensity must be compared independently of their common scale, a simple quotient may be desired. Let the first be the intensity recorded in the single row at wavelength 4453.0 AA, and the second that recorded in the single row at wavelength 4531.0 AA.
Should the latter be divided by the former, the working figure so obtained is 1.0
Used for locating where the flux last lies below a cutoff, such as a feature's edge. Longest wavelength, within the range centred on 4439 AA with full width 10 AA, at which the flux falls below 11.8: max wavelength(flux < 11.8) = 4443.0 AA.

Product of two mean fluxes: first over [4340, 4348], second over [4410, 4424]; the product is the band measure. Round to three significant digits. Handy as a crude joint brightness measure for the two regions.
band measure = 118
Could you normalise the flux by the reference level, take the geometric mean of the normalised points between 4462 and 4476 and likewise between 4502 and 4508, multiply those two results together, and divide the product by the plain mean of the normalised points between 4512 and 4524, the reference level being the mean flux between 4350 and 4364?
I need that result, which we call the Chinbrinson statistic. 1.3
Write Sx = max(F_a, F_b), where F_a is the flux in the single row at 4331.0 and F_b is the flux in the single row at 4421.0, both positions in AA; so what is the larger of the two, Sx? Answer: 13.5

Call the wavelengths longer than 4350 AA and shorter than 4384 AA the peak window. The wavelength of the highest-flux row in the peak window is 4361.0 AA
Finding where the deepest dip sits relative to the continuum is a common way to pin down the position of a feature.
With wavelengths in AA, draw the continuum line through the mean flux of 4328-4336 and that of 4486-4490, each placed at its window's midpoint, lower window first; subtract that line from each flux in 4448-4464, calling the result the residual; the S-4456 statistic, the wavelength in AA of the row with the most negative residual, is 4455.0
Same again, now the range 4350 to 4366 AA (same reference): 4353.0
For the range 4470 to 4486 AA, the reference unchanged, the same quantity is 4483.0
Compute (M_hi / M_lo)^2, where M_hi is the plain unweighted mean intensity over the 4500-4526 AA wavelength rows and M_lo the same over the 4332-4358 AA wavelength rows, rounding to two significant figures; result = 1.9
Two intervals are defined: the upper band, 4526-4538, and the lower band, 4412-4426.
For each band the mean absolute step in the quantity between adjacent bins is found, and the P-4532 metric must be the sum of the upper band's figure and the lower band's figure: 3.64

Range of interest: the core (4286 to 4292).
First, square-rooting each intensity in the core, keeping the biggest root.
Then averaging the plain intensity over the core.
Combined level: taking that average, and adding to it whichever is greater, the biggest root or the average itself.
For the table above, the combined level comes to 11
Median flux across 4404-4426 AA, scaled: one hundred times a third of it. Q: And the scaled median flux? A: 347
